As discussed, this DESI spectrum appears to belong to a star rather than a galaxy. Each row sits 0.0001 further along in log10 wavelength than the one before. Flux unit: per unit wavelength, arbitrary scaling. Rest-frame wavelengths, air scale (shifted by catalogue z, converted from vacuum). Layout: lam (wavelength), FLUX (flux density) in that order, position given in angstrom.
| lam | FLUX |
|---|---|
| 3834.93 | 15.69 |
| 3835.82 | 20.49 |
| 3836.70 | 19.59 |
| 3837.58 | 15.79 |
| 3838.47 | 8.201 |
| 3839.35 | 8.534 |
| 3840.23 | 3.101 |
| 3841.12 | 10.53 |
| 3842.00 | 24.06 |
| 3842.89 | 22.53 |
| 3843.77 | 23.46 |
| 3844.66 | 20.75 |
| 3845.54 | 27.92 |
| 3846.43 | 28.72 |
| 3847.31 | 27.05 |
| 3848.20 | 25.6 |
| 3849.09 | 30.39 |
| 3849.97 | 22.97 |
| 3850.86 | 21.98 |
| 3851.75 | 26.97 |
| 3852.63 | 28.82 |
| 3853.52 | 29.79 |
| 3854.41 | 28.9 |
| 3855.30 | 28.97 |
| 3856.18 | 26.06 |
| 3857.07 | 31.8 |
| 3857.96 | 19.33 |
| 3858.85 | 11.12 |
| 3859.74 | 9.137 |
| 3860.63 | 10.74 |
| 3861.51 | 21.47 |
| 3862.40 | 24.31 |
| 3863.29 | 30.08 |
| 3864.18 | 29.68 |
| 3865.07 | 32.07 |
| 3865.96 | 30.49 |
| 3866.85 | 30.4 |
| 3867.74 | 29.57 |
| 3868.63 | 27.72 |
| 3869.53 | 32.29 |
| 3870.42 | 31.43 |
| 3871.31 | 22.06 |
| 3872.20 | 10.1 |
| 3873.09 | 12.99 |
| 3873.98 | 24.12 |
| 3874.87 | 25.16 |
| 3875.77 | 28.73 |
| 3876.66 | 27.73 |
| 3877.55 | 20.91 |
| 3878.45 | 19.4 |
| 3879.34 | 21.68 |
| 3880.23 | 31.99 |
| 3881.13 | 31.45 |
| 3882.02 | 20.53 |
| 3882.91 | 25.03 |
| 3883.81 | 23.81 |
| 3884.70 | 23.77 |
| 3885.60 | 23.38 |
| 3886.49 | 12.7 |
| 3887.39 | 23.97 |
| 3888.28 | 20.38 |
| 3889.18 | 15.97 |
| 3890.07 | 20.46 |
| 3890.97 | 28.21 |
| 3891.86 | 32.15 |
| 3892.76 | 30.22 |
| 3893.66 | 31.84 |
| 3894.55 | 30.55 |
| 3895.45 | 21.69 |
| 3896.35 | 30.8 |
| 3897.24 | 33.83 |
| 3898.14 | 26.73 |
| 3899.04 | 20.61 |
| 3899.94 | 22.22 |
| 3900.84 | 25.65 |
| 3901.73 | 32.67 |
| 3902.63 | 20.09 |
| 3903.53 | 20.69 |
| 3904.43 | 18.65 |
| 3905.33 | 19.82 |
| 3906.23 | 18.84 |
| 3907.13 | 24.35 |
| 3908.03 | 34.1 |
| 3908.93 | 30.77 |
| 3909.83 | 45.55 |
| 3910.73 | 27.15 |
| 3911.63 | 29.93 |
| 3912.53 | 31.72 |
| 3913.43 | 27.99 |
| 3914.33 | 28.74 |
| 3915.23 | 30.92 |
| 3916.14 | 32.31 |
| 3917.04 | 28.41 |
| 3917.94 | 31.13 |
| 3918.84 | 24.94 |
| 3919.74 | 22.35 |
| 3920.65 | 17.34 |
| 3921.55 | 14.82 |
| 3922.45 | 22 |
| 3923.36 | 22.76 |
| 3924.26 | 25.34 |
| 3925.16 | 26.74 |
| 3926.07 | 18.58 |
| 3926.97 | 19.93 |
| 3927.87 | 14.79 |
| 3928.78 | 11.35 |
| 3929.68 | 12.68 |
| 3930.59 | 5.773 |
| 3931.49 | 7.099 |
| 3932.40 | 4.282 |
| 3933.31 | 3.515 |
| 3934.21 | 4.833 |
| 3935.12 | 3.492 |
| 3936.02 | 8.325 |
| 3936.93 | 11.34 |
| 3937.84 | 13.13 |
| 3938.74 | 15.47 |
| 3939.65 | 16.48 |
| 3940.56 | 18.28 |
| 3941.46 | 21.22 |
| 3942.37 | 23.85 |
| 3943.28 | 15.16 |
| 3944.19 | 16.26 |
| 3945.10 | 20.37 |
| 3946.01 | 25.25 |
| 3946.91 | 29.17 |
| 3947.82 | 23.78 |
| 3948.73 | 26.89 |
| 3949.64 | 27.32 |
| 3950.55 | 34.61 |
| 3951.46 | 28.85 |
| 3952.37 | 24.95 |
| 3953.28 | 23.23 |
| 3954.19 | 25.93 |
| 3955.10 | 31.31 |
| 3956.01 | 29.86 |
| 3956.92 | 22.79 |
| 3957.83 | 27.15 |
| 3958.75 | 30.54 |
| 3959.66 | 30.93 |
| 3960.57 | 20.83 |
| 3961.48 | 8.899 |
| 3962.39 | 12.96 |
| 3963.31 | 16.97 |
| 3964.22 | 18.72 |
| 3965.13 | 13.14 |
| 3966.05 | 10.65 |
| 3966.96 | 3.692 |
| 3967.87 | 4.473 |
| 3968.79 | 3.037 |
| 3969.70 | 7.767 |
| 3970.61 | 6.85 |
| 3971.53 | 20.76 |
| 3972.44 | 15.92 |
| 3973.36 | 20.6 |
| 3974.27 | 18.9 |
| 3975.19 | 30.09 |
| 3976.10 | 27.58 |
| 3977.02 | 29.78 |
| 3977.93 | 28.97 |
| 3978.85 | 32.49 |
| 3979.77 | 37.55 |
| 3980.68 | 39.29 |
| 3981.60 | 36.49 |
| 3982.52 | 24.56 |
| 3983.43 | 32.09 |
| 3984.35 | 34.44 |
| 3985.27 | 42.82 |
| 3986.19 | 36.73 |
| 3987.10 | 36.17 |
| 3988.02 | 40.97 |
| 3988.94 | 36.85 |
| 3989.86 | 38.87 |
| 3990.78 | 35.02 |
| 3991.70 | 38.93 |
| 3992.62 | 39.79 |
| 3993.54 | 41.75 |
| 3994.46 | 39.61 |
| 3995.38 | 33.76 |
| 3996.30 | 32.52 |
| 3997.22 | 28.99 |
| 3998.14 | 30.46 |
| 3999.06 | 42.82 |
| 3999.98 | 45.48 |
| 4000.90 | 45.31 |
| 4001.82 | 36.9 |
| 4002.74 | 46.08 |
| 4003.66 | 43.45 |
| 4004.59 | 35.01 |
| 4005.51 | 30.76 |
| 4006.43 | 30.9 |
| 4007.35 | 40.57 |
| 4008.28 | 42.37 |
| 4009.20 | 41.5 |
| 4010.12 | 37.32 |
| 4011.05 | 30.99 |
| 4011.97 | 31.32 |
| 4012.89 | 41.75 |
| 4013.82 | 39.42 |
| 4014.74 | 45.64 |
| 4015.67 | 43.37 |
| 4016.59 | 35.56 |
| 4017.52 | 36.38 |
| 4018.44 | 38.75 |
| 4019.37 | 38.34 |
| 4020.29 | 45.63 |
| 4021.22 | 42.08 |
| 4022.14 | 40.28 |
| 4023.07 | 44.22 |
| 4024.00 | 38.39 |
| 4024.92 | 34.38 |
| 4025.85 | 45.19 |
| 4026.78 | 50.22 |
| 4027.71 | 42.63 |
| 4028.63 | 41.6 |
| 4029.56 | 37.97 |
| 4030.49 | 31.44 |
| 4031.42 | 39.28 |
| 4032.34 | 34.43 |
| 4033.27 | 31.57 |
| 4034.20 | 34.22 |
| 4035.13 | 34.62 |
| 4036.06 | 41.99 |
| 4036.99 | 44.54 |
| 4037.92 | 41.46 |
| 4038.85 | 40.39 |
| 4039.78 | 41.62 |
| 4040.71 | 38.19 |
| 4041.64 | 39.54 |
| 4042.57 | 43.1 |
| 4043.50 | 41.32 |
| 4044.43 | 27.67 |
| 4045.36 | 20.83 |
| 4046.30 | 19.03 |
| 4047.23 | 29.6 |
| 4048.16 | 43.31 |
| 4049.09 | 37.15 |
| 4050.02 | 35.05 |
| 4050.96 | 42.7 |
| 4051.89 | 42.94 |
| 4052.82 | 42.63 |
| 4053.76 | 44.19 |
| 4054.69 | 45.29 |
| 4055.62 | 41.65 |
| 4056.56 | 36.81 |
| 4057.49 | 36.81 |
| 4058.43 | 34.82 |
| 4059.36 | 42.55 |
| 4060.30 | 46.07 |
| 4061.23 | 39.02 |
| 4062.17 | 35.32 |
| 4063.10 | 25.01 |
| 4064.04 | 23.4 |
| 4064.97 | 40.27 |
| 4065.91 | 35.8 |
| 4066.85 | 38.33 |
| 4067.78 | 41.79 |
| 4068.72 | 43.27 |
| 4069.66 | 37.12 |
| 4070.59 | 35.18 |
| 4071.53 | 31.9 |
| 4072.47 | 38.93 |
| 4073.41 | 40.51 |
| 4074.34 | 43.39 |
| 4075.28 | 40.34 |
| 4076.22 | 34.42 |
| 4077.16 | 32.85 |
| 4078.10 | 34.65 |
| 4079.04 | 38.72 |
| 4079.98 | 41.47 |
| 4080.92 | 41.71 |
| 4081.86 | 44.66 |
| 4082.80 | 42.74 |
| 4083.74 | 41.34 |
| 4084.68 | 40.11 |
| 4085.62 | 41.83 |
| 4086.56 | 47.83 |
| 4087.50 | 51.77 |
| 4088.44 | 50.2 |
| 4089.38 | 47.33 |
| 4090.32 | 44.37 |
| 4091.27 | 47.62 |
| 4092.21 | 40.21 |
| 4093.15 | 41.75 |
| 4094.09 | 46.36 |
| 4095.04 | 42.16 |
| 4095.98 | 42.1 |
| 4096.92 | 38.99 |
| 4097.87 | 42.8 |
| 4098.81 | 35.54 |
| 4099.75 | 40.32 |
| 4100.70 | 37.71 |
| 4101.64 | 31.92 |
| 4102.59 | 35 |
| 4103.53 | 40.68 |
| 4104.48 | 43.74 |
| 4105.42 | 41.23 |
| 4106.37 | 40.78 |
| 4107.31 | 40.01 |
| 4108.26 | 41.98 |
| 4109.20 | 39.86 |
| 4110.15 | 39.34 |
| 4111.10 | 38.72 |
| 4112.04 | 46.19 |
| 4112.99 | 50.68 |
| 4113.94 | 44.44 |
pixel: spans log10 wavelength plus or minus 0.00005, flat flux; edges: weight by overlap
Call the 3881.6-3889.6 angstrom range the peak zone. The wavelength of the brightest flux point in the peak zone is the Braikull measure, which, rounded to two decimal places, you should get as 3882.91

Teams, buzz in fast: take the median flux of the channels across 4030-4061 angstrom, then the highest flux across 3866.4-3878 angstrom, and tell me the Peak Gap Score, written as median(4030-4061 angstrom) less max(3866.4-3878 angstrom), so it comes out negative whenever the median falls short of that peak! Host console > 7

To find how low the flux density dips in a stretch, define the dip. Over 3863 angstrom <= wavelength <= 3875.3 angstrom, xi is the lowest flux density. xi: 10.1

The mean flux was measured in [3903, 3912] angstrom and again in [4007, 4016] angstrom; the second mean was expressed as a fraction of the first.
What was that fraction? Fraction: 1.5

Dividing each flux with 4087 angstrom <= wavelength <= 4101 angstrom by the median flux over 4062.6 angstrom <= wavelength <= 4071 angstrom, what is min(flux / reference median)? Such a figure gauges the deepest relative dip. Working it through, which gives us 1.0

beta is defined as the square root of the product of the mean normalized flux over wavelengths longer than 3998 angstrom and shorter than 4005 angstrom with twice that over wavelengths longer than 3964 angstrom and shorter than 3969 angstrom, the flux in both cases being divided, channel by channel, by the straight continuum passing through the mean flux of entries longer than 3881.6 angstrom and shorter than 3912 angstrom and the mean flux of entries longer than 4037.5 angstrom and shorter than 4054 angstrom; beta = 0.8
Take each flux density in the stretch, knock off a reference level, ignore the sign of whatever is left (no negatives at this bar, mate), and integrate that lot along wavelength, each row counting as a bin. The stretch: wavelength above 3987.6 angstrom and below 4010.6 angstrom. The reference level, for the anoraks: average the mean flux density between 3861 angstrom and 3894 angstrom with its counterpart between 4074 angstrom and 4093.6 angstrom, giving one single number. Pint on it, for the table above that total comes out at 132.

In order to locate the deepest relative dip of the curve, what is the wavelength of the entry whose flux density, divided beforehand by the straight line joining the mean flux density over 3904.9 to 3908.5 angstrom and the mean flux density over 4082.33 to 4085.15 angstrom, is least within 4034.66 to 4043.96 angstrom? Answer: 4035.13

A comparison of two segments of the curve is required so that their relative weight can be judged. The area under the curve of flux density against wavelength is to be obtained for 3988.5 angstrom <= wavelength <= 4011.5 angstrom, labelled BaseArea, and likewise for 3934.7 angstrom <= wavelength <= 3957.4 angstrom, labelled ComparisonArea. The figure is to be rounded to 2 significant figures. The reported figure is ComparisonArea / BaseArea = 0.56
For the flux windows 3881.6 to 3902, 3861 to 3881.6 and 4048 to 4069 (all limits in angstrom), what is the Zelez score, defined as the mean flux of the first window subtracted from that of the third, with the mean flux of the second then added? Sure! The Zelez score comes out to 40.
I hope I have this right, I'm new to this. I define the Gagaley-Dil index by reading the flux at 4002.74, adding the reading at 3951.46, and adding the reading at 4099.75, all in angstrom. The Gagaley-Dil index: 115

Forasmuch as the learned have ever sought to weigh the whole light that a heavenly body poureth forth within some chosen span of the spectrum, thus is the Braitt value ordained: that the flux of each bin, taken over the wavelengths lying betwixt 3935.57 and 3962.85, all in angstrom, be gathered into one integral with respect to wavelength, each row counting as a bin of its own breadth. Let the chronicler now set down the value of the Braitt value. 605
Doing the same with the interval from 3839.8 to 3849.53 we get 216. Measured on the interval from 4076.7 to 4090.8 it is 603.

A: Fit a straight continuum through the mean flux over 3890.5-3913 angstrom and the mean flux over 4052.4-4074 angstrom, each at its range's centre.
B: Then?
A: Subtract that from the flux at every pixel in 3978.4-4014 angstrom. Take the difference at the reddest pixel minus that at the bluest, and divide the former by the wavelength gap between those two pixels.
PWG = 0.13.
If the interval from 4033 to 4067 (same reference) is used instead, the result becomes 0.14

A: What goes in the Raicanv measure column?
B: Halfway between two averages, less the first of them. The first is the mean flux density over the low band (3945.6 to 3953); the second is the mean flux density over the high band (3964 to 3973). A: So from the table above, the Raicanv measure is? -8.6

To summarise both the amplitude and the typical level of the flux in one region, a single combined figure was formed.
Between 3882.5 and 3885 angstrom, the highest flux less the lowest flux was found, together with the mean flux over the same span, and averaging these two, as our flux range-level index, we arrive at 12.7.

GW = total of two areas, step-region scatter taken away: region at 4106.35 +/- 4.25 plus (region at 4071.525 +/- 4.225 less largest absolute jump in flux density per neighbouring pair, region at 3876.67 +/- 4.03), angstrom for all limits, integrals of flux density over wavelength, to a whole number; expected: 662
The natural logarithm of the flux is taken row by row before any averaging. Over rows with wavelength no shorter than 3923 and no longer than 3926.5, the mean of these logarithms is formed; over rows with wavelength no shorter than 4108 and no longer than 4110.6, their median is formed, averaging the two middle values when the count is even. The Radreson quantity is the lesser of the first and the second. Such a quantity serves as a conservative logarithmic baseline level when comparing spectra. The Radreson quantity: 3.14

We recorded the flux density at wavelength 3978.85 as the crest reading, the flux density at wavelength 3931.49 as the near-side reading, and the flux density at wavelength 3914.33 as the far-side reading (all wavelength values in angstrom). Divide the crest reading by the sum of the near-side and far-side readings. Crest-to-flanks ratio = 0.91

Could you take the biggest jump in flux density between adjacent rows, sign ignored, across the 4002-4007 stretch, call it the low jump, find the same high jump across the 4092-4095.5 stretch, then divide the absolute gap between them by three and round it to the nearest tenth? 1.3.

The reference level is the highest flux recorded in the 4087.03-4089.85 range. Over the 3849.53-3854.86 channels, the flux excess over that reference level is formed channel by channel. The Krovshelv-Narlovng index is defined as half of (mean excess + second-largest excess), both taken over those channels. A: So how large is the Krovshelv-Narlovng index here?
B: -24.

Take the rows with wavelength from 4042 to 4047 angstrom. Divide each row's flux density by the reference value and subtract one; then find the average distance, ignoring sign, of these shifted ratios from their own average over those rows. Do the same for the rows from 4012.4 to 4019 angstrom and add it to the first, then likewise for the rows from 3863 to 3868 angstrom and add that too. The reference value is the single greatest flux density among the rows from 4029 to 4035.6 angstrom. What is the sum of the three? 0.332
